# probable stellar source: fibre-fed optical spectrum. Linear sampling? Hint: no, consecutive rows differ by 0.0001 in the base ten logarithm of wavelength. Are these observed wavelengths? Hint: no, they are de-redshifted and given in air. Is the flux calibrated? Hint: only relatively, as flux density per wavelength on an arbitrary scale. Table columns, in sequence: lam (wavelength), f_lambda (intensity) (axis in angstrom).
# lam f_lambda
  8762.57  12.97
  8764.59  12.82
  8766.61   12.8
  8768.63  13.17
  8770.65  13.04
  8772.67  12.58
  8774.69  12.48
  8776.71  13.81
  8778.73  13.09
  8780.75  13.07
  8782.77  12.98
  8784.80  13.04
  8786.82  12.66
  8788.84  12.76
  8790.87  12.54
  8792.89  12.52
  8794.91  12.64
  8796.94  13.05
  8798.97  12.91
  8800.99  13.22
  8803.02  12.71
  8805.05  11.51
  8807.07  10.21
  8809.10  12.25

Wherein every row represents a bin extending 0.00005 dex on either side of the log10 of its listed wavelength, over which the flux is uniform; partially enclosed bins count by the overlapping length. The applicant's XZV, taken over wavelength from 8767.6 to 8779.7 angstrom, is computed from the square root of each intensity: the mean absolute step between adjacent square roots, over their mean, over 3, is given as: 0.0070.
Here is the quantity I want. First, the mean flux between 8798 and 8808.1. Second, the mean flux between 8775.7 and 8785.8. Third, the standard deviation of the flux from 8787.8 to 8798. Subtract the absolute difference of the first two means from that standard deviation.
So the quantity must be -0.9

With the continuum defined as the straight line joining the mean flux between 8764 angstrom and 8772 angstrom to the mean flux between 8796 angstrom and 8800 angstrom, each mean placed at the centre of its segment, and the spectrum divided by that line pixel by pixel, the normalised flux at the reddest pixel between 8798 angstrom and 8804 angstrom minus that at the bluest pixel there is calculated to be -0.016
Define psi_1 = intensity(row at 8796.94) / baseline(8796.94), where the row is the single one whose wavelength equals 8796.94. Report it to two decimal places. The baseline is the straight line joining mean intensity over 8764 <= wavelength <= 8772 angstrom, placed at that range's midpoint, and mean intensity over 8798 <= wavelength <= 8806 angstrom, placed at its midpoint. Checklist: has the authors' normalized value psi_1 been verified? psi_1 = 1.03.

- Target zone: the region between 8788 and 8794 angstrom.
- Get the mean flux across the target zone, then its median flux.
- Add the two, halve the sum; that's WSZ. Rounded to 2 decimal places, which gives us 12.57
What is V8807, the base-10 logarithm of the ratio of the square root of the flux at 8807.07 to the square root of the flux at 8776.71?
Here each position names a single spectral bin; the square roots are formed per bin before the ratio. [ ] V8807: -0.066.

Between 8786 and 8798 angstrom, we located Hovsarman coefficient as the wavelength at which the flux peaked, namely 8796.94 angstrom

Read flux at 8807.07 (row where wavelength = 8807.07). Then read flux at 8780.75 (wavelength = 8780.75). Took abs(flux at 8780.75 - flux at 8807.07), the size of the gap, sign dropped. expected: 2.9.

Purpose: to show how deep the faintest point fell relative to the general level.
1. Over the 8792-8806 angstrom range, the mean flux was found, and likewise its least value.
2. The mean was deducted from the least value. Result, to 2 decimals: -1.14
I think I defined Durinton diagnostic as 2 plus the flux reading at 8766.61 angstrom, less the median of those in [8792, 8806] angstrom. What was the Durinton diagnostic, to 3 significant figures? 2.09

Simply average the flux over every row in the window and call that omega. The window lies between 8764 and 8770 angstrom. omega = 12.9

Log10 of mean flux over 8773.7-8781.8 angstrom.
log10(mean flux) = 1.12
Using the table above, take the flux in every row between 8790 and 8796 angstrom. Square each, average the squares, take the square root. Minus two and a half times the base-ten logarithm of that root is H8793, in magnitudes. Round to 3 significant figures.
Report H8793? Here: -2.75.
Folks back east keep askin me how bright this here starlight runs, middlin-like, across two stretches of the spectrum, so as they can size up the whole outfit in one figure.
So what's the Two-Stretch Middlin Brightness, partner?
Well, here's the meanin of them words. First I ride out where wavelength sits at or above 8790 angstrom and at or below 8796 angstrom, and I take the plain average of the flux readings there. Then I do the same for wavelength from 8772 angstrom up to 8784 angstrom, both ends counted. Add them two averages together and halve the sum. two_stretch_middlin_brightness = 12.8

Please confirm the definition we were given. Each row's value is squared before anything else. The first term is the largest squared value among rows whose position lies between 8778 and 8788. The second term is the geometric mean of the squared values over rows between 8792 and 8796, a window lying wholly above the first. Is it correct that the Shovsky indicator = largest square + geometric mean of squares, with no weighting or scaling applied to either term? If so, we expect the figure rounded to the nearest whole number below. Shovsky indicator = 330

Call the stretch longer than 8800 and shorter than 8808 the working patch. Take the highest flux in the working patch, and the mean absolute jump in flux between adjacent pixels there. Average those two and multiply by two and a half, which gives 17.8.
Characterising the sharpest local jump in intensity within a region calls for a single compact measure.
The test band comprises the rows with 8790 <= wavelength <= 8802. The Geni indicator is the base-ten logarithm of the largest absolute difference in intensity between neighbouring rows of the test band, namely -0.39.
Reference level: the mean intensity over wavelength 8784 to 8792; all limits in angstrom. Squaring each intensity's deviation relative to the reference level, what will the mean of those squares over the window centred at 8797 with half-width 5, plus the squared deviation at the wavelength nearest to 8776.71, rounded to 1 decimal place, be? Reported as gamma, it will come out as 1.2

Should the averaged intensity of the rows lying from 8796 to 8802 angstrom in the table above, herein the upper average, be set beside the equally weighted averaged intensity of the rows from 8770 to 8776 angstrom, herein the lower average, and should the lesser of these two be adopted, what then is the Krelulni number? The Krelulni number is 12.7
